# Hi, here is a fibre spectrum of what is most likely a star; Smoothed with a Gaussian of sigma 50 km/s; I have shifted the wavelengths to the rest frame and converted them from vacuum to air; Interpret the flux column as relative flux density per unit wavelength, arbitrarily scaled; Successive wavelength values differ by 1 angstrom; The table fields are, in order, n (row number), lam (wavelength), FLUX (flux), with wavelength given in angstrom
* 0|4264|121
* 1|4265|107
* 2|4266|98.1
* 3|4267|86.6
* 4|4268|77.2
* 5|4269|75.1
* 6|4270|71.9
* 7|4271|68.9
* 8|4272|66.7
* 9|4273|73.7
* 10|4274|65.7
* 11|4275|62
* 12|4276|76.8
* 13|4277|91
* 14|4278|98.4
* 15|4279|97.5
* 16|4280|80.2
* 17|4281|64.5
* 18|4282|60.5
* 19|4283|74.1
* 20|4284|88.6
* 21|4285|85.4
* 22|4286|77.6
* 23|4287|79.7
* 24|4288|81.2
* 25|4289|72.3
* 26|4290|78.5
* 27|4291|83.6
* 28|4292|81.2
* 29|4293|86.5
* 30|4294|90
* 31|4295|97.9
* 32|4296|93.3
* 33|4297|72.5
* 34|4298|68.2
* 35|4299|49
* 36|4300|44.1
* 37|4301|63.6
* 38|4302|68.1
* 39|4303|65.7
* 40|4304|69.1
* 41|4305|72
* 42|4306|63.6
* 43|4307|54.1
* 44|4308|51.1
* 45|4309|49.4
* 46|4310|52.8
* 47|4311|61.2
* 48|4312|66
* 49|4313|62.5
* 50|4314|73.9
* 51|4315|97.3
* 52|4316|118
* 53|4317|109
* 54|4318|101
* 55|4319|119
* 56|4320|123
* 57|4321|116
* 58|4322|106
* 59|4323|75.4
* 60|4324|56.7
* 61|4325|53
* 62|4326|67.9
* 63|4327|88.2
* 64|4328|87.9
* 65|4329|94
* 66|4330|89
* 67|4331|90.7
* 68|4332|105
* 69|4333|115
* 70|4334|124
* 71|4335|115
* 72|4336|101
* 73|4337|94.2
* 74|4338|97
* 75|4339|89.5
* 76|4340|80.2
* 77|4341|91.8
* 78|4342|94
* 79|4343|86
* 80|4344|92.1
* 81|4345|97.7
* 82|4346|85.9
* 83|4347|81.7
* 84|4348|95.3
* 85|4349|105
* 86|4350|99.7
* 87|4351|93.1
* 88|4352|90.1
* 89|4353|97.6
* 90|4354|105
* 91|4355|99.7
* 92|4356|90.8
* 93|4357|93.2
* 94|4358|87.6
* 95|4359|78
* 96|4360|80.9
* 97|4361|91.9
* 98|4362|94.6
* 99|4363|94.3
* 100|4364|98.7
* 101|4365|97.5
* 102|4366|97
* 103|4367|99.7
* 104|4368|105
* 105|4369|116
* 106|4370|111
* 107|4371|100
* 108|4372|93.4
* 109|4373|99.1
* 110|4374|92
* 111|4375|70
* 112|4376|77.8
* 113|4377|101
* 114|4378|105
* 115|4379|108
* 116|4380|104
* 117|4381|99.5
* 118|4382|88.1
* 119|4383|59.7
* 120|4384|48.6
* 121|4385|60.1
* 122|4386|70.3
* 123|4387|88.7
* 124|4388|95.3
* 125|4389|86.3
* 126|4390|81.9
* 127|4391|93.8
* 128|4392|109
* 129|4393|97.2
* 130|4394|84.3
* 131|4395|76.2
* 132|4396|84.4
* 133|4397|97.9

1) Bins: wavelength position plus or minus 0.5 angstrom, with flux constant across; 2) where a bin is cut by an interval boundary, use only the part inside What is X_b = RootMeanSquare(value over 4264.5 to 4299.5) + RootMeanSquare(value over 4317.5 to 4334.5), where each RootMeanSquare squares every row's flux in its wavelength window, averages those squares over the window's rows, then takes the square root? 178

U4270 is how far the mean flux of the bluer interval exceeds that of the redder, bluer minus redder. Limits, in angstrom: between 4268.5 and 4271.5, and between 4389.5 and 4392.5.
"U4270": -23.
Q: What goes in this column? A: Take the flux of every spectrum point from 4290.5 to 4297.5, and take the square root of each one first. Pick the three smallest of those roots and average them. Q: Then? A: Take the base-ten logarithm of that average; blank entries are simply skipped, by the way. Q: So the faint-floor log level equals 0.949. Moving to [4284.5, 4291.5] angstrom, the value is 0.941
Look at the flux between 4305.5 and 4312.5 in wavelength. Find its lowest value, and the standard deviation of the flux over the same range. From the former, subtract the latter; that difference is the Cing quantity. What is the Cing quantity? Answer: 43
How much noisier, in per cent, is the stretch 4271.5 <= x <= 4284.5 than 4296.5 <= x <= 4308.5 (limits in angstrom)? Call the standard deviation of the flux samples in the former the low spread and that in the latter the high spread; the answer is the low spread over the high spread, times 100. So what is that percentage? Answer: 138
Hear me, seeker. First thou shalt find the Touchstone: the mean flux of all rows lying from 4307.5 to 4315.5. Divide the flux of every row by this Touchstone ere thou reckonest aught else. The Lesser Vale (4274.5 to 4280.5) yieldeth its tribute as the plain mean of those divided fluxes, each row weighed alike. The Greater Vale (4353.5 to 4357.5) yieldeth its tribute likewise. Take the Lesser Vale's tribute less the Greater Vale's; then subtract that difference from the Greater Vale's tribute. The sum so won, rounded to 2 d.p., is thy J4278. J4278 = 1.71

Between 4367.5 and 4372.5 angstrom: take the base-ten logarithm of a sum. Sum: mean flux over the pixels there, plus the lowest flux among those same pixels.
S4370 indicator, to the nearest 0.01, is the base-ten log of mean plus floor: 2.30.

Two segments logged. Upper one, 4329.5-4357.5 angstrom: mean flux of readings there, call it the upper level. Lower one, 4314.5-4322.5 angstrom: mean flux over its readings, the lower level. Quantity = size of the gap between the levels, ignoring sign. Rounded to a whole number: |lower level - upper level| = 15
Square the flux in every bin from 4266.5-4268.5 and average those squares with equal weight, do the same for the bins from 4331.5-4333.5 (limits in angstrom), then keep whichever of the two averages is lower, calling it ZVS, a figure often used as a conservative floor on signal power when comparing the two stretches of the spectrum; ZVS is 6730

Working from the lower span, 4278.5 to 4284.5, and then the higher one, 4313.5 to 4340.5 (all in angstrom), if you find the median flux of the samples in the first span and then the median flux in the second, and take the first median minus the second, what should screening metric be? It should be -20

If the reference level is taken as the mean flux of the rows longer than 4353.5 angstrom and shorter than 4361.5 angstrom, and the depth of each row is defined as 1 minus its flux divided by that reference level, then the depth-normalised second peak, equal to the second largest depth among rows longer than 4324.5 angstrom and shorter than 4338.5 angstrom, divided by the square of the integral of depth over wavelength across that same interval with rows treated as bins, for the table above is 0.85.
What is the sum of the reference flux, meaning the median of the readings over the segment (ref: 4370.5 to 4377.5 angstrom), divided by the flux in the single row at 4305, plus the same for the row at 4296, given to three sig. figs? 2.30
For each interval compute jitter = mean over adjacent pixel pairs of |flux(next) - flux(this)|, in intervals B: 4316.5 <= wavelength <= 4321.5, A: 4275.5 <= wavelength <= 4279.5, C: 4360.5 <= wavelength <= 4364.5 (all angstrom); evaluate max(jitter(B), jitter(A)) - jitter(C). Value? 7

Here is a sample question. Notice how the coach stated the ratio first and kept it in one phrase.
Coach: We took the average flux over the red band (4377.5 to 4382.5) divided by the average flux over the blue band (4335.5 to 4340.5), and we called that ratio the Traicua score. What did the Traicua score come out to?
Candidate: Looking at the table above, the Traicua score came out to 1.1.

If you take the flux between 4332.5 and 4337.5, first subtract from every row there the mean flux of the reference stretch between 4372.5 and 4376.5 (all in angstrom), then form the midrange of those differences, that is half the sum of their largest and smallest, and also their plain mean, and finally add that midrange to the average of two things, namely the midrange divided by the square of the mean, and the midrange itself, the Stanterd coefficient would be 37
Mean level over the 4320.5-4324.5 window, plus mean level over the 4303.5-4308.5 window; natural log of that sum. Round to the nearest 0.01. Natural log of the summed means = 5.01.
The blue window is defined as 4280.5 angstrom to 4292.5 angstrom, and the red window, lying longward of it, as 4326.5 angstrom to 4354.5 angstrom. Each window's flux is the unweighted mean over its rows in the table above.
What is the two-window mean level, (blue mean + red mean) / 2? 86.6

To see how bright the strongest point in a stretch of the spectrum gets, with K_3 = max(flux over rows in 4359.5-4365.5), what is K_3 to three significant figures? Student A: 98.7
